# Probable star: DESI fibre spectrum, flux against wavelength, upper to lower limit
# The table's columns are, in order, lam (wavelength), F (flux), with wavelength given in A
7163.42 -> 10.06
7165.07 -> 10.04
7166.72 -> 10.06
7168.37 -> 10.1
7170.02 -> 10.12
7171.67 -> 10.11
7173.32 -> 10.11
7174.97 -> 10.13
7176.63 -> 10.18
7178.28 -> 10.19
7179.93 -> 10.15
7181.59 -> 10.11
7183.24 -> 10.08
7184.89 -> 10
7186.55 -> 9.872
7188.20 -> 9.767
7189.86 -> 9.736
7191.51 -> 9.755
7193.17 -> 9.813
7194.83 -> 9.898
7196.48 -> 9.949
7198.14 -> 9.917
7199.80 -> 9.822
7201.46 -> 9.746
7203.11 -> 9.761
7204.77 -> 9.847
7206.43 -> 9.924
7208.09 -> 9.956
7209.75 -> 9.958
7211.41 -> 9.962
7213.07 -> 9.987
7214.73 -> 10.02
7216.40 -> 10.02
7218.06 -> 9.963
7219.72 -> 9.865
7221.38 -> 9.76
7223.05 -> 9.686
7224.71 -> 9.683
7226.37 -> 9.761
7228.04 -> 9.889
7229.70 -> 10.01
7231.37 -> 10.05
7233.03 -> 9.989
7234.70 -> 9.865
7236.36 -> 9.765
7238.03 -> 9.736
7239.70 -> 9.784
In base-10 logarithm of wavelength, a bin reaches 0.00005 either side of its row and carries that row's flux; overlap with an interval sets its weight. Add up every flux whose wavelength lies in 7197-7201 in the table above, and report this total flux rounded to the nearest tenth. 19.7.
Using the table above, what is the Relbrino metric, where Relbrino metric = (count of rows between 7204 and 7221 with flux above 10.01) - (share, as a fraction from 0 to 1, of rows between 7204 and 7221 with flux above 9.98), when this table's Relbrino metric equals 1.7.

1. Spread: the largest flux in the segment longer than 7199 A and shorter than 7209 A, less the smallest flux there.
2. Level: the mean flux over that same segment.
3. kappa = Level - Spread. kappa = 9.6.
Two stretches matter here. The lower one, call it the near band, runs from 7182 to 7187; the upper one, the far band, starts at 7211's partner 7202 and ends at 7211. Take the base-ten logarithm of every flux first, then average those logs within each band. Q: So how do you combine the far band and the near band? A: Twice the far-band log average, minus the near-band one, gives 0.991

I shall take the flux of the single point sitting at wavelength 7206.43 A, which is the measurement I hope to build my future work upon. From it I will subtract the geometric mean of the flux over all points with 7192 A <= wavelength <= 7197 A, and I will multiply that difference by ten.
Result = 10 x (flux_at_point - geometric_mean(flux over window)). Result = 0.4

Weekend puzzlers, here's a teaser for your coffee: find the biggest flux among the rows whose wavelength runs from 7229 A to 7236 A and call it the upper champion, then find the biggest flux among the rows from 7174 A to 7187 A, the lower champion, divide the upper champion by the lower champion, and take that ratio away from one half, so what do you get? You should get -0.486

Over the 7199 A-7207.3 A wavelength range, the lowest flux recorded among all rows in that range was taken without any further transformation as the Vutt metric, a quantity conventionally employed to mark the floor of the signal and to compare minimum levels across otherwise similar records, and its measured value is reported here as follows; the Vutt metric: 9.746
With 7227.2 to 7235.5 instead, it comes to 9.865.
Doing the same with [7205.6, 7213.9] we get 9.924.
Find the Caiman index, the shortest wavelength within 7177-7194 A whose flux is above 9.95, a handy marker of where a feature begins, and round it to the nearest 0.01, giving 7178.28 A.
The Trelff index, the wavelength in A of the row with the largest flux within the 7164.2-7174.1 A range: 7170.02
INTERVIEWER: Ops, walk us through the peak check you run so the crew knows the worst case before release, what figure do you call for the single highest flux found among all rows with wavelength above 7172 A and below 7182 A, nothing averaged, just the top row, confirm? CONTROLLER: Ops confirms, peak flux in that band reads 10.19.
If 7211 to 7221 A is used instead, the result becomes 10.02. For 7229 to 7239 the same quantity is 10.05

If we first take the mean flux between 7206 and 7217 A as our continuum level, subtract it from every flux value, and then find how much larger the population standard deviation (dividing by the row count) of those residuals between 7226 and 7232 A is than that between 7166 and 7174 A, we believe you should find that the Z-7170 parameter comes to 0.09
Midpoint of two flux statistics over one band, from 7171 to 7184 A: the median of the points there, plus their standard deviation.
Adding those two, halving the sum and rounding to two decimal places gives 5.08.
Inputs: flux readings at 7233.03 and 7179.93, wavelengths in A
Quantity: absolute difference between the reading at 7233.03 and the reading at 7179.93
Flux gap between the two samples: 0.16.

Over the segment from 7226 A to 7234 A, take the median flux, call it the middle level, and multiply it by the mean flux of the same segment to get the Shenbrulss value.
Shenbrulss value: 99.3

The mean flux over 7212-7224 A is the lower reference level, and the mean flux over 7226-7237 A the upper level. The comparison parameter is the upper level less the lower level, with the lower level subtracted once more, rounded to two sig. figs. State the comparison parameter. -9.9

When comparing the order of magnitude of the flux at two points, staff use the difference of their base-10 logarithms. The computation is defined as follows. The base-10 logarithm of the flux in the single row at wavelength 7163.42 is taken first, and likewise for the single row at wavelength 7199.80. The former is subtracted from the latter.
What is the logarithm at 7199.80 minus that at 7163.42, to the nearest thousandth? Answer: -0.010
